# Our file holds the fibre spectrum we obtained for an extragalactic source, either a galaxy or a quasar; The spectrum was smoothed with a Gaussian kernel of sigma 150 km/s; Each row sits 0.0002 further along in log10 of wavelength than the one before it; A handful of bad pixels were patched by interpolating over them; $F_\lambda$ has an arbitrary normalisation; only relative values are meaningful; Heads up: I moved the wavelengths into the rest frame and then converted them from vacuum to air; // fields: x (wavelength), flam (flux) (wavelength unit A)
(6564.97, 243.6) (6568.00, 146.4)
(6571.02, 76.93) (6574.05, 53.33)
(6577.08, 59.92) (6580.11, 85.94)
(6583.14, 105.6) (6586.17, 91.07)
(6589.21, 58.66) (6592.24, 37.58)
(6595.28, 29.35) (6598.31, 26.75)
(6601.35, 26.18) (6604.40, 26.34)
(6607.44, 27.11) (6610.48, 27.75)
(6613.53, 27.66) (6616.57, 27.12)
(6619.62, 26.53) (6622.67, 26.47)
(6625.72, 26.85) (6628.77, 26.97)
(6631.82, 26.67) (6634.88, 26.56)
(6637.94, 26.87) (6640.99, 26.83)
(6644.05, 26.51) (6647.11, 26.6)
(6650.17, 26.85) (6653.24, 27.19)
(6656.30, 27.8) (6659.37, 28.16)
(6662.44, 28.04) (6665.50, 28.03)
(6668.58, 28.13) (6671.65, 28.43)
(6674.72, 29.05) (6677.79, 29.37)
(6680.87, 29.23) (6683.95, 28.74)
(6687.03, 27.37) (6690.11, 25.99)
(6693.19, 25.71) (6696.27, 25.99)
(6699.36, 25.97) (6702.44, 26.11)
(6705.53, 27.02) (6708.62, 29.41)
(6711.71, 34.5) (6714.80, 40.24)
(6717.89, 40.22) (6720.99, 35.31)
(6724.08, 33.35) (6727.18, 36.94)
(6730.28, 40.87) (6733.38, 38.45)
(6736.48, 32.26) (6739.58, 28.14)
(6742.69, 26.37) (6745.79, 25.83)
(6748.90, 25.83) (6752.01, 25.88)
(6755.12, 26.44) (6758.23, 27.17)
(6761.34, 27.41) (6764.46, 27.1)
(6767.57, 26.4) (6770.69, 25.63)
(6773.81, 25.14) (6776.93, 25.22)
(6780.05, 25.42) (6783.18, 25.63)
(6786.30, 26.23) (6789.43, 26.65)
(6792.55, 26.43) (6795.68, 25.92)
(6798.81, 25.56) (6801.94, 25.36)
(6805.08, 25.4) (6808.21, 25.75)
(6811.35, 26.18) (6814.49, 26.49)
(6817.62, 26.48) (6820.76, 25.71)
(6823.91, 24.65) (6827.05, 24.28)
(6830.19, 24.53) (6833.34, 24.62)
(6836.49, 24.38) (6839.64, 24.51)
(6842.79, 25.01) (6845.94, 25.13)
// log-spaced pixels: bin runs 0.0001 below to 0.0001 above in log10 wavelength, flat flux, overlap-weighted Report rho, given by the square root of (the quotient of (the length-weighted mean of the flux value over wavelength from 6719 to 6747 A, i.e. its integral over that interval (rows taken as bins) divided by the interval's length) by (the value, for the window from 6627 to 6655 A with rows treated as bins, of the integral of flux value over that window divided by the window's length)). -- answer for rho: 1.11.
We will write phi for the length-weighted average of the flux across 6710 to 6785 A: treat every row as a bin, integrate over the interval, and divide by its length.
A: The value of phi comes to 30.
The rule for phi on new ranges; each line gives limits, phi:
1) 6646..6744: 30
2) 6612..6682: 27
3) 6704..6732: 35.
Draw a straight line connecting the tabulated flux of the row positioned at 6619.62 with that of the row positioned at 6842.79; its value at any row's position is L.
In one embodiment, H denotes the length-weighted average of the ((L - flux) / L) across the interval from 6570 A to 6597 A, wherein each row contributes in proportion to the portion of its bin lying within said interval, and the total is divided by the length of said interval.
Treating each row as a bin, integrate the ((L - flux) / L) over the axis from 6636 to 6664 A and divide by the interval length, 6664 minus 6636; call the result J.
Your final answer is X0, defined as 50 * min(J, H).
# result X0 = -73.2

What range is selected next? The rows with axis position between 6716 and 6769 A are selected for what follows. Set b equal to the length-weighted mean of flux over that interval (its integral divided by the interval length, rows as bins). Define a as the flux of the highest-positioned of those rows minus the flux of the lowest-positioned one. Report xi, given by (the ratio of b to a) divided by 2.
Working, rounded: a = -13.8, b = 30.9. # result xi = -1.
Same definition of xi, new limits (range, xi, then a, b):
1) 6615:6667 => 15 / 0.9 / 27.1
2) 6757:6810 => -9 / -1.4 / 26.0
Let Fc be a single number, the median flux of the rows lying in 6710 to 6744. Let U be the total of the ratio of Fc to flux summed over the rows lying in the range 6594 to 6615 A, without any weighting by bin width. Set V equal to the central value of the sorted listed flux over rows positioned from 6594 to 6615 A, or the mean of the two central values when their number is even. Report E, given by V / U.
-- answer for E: 3.0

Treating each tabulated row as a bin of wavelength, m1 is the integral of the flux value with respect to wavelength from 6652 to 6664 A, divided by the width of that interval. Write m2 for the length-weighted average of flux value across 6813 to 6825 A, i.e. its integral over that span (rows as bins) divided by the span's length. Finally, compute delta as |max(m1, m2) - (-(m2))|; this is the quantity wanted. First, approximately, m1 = 27.8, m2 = 26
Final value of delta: 54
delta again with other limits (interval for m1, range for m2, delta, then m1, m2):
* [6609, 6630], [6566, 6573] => 234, 27.1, 117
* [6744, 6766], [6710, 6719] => 76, 26.5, 38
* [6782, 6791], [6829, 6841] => 51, 26.2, 24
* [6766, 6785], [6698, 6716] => 61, 25.6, 30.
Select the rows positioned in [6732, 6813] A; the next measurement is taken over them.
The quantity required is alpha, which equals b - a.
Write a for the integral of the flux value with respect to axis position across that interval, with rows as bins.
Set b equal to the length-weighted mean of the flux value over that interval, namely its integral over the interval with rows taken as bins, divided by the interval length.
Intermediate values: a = 2171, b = 26.8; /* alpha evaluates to -2145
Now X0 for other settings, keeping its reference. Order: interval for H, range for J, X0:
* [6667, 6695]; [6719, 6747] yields -14.5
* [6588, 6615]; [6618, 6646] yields -9.3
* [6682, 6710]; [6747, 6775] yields -1.8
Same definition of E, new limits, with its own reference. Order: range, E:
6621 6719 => 0.7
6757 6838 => 0.7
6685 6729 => 1.7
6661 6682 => 3.3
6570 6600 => 8.6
